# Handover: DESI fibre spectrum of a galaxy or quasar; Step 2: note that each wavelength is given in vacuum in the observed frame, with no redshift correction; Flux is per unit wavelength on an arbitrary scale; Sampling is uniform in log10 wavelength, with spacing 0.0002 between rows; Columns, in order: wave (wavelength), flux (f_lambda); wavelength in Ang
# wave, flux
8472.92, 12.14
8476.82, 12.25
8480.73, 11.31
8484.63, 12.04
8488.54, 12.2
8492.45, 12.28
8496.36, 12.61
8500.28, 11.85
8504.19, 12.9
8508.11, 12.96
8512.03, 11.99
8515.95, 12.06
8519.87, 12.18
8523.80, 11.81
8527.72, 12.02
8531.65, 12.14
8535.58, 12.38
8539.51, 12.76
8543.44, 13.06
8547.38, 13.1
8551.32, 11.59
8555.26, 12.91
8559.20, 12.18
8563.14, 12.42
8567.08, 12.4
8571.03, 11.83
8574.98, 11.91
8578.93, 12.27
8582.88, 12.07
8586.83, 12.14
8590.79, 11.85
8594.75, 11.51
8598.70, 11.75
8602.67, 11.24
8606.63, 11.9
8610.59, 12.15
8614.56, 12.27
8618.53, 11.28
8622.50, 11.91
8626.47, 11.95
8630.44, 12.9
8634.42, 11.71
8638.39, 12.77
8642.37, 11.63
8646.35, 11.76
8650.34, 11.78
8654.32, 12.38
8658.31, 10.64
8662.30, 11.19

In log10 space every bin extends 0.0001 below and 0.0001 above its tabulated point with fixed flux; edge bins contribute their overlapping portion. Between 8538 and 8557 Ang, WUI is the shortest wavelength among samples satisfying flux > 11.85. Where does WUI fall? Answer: 8539.51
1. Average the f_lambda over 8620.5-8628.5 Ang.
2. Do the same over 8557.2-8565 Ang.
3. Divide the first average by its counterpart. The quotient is 0.97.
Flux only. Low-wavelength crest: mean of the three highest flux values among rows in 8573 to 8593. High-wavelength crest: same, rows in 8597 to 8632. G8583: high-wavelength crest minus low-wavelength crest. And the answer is 0.3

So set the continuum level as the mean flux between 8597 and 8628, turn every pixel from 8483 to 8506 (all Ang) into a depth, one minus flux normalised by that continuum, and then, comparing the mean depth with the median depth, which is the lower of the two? -0.043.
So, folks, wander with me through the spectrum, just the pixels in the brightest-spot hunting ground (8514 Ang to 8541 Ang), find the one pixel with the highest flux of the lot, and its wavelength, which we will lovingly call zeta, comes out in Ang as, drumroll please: 8539.51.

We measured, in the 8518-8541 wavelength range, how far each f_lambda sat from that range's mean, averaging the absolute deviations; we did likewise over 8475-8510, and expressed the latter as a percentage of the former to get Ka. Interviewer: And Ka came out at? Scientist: 158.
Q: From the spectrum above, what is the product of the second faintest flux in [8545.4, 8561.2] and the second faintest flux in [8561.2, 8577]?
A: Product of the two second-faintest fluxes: 145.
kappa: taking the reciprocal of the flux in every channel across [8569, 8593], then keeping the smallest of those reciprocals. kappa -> 0.081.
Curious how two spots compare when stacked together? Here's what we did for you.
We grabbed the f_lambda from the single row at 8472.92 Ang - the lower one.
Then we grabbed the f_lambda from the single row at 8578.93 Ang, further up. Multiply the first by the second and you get 149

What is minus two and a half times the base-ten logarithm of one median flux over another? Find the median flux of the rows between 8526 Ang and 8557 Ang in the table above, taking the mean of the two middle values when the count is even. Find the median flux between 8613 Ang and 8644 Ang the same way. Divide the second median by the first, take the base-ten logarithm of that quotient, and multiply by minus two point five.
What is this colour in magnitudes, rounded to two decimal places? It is 0.06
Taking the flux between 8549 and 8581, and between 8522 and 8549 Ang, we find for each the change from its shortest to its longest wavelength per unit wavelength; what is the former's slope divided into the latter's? 2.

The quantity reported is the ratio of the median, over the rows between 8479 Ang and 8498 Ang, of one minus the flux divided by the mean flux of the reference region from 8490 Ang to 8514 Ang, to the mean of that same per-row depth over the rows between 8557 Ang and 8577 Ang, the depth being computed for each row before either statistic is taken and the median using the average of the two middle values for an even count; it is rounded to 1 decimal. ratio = 0.8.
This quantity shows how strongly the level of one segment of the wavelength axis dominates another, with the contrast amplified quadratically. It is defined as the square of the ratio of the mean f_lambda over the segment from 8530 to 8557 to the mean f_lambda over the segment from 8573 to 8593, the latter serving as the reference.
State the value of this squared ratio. 1.09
